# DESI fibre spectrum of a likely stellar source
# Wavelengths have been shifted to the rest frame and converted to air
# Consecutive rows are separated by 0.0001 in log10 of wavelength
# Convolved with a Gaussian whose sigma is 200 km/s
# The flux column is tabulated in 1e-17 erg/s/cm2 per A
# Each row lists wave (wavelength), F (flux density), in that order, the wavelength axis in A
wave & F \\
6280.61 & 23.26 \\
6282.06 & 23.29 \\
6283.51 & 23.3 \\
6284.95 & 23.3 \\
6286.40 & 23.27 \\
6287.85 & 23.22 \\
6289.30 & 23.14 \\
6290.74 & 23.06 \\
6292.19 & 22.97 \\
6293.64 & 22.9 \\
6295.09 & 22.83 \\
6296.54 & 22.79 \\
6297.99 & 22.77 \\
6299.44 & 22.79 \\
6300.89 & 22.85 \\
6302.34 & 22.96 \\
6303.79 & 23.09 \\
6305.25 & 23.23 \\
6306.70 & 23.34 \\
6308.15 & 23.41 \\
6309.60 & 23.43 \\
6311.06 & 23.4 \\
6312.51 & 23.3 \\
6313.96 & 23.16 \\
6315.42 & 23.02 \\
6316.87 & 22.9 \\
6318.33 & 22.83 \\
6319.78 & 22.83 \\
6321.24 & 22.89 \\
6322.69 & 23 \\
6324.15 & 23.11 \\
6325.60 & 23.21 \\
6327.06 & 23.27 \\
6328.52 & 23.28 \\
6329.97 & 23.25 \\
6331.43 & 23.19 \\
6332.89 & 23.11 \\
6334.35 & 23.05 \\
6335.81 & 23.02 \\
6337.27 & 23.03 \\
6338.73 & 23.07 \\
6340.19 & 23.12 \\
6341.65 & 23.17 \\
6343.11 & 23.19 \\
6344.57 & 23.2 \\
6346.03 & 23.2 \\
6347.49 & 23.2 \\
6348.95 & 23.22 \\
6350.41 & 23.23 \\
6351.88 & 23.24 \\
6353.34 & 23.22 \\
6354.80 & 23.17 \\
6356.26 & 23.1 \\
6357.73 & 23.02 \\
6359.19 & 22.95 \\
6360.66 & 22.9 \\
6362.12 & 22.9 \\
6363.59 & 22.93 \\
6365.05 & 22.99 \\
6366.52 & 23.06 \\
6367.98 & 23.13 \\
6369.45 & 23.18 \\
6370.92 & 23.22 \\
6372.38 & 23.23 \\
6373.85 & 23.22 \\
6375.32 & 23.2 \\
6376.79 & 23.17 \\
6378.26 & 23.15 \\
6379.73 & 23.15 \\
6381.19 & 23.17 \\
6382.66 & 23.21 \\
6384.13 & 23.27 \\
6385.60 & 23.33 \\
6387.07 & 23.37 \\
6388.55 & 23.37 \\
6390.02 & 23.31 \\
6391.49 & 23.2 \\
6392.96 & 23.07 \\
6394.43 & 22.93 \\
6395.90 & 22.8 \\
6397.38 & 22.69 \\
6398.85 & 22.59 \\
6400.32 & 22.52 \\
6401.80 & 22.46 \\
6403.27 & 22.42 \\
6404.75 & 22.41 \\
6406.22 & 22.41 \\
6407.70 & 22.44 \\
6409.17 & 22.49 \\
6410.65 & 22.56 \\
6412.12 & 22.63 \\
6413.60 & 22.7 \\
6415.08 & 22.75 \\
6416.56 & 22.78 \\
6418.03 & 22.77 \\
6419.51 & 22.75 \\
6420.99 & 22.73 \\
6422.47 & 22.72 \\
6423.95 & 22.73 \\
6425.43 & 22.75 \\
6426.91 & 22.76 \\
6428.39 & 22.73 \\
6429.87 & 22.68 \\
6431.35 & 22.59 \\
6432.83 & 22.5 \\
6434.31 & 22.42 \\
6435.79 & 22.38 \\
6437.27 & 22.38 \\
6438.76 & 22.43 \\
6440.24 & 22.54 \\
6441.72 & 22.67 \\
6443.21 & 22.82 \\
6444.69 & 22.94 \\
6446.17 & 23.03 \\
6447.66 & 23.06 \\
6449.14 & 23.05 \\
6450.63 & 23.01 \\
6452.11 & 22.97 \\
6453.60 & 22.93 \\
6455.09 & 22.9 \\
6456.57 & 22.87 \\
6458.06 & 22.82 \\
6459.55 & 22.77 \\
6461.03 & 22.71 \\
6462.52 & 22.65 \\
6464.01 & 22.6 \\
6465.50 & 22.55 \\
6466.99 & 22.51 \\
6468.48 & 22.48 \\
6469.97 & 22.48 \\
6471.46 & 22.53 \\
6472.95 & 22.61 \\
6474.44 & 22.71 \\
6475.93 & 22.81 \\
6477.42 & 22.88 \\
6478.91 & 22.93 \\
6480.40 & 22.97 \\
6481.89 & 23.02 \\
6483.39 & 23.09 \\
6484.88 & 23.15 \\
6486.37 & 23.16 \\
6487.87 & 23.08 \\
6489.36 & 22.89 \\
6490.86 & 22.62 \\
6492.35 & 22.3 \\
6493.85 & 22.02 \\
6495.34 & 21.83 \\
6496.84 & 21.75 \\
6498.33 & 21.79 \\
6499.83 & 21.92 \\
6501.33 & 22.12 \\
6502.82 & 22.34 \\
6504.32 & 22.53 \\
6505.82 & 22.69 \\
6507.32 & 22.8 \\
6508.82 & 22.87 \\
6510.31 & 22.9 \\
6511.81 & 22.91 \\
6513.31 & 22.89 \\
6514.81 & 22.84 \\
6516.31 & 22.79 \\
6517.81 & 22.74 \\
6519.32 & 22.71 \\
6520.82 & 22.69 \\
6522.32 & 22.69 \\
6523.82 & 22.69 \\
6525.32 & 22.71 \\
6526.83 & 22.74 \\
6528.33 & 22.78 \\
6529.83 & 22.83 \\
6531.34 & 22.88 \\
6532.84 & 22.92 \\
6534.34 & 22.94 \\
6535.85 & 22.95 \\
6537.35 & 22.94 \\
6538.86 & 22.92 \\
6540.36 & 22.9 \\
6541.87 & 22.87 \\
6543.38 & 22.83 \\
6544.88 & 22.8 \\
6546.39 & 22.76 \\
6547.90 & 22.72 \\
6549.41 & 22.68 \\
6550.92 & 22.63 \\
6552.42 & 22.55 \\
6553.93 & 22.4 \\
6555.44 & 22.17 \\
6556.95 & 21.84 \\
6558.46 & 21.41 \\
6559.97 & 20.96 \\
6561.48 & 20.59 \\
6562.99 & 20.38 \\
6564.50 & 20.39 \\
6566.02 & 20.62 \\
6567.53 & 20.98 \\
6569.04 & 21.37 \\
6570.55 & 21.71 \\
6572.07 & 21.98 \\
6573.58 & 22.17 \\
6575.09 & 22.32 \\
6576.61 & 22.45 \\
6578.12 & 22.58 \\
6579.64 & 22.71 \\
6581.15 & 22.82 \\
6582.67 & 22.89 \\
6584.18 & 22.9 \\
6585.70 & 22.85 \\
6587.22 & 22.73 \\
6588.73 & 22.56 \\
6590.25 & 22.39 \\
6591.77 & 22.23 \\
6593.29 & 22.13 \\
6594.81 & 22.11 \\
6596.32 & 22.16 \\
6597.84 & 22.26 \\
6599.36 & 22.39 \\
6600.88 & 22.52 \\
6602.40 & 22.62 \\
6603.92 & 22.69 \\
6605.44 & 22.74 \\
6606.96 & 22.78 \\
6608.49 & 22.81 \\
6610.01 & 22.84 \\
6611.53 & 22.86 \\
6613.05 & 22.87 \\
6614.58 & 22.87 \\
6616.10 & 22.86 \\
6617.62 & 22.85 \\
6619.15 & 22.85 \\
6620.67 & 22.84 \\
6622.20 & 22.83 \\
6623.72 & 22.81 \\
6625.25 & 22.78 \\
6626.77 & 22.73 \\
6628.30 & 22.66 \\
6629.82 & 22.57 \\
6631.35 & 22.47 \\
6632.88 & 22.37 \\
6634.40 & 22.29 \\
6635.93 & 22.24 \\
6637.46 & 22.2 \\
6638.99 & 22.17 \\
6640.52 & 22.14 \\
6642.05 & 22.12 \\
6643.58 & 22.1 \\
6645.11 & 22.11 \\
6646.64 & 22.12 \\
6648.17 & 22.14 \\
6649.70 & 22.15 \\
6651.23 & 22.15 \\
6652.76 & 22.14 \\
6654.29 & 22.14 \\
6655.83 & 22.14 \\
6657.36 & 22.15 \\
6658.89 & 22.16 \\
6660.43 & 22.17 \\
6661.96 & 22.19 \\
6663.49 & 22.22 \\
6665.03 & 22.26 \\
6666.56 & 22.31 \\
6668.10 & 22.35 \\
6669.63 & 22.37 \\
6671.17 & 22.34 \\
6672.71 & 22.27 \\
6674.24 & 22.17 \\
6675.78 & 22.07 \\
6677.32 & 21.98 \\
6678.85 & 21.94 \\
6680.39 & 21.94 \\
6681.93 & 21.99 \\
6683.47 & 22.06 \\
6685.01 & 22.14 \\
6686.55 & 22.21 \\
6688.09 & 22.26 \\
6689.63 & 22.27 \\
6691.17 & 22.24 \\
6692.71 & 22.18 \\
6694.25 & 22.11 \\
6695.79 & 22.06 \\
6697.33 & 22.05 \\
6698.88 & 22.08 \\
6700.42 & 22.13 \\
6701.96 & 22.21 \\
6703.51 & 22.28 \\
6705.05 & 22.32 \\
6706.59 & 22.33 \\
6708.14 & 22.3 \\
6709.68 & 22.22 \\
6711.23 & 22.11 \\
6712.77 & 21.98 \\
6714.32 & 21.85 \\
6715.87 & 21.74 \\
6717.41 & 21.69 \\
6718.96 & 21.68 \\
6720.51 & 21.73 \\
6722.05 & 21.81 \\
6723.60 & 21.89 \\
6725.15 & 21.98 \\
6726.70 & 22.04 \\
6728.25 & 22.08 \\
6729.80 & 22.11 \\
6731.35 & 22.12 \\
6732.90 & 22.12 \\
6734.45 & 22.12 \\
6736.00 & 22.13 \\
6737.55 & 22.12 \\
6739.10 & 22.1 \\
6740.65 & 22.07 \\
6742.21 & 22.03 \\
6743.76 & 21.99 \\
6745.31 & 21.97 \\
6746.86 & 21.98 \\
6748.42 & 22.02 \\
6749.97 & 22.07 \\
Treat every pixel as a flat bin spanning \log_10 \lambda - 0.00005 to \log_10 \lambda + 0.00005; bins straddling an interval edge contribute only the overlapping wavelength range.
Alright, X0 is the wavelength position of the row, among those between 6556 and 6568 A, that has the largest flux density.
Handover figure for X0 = 6556.95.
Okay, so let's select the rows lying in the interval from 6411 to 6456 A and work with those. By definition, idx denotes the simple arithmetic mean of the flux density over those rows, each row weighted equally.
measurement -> 22.7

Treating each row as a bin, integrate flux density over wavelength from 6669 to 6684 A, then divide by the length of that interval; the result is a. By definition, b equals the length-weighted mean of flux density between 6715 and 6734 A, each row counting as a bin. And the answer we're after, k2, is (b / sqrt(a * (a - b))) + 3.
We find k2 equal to 13.7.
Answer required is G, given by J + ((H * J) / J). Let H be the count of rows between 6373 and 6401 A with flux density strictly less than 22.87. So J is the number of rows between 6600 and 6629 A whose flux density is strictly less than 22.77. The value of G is 10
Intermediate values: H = 4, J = 6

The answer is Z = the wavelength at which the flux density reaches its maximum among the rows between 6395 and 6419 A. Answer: 6395.90 A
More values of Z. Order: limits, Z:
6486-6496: 6486.37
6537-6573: 6537.35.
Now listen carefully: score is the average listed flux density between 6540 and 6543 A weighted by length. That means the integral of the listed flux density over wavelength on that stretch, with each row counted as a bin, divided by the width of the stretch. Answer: 22.82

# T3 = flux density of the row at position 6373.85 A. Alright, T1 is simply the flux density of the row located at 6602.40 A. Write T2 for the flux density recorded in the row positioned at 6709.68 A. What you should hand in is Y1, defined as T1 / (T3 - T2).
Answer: 23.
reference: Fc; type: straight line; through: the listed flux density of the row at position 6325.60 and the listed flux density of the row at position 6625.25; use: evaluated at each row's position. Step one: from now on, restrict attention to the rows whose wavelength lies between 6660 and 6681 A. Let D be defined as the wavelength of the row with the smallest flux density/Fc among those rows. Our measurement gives 6678.85 A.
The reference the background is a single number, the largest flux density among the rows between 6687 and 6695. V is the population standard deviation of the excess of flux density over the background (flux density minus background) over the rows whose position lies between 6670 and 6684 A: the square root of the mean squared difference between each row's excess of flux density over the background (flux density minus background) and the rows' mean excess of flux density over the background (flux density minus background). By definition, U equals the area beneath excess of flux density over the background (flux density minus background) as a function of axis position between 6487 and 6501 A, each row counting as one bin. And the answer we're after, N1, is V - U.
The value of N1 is 0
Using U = 0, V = 0.137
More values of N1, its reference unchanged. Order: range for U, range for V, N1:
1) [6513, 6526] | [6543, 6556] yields -6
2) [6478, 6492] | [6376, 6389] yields -10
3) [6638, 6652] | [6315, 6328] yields 2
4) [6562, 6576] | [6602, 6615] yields 13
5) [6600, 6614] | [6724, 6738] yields -7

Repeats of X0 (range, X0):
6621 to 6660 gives 6622.20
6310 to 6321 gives 6311.06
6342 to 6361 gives 6351.88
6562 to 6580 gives 6579.64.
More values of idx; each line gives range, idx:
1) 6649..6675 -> 22.2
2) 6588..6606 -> 22.4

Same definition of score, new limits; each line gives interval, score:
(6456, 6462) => 22.78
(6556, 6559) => 21.67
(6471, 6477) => 22.70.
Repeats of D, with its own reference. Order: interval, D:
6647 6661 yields 6648.17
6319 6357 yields 6319.78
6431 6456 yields 6435.79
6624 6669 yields 6643.58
